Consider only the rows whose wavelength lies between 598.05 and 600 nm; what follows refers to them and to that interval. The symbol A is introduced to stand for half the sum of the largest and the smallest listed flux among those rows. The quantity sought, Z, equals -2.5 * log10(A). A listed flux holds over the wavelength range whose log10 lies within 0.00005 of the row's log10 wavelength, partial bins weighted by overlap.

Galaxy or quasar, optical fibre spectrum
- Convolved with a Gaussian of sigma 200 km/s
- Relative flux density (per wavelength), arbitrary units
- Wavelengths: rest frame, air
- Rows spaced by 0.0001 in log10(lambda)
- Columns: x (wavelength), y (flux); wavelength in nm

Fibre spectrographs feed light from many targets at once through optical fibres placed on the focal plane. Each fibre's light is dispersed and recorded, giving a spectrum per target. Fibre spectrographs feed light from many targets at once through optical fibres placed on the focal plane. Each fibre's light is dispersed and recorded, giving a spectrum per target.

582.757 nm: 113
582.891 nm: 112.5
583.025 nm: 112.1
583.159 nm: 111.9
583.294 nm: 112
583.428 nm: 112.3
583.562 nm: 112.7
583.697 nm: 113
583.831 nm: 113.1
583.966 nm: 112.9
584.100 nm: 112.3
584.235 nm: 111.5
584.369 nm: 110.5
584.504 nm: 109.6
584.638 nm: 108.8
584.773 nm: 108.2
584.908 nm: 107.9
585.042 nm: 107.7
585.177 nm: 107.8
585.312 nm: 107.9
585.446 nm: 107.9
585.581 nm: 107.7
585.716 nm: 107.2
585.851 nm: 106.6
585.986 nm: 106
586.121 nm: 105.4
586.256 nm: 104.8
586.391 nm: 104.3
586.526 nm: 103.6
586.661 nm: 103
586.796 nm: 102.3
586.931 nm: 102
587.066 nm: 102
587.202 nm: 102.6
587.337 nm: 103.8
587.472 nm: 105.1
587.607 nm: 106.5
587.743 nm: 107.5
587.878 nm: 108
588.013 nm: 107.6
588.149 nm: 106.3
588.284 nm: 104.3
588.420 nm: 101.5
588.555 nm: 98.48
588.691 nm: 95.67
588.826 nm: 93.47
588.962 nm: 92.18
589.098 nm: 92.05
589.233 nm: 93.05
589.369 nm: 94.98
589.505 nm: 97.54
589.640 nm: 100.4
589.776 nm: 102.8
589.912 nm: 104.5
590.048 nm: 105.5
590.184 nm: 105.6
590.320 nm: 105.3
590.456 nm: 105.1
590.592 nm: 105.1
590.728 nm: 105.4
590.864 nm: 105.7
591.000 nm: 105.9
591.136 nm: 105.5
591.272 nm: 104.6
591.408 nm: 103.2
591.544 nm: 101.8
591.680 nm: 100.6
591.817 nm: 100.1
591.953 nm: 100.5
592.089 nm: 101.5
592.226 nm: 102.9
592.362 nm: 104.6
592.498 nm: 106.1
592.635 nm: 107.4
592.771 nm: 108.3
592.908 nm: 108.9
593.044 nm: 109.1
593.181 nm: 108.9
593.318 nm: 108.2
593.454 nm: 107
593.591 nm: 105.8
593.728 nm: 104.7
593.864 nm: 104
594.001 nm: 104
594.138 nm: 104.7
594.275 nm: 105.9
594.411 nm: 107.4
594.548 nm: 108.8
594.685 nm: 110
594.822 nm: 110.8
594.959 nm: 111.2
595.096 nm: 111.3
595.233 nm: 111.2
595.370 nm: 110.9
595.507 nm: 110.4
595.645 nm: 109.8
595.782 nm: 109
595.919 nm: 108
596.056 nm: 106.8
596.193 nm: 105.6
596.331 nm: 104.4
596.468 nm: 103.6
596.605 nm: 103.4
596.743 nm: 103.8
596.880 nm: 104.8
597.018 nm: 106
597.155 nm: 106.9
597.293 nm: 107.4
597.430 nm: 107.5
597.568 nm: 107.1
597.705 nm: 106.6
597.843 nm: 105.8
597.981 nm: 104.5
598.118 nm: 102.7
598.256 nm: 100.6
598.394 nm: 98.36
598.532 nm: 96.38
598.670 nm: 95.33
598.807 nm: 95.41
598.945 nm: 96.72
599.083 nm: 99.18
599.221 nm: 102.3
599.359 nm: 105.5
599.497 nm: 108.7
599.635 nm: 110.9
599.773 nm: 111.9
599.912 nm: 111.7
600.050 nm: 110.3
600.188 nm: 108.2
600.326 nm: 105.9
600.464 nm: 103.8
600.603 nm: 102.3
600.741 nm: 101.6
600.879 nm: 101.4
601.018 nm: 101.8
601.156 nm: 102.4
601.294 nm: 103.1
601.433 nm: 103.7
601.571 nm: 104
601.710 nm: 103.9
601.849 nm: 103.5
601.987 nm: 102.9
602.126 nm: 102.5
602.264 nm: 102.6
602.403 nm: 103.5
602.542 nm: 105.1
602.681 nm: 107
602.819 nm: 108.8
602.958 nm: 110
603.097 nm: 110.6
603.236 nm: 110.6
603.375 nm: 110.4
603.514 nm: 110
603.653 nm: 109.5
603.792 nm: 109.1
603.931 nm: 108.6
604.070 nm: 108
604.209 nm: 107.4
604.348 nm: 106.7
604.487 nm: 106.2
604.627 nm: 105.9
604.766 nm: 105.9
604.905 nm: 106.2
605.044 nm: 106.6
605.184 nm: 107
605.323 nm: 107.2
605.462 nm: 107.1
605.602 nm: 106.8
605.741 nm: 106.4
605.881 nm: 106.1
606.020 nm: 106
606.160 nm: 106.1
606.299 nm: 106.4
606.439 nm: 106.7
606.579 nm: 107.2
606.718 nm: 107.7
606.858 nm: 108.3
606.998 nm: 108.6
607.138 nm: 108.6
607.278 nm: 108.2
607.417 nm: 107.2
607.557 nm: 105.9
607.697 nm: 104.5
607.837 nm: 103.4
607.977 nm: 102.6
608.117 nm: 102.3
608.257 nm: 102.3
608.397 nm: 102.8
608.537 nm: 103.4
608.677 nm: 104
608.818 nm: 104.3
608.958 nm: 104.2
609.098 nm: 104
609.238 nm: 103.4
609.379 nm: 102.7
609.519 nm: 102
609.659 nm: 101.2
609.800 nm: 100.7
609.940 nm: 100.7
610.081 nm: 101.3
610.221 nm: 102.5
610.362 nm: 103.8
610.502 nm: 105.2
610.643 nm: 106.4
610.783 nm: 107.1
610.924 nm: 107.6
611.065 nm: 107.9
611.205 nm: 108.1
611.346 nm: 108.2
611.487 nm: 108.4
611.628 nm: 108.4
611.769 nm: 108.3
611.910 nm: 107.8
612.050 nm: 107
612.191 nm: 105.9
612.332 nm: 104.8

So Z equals -5.04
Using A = 104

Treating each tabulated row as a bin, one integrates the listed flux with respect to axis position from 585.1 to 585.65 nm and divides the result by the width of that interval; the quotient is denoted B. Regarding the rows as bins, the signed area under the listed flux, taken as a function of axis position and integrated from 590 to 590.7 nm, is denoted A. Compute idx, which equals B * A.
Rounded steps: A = 74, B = 108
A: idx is 7945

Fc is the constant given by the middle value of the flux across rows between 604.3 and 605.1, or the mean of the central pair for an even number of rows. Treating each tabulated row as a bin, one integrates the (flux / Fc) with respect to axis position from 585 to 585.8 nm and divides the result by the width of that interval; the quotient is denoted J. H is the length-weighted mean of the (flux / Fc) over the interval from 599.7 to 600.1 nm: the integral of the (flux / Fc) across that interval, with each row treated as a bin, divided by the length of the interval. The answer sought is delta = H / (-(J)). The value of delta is -1.03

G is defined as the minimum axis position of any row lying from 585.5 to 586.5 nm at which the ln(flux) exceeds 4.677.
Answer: 585.581 nm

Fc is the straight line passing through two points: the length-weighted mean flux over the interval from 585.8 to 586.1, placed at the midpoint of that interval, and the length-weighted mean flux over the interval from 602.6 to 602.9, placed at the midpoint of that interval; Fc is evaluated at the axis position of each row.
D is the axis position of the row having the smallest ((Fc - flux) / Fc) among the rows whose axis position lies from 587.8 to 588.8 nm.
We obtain 587.878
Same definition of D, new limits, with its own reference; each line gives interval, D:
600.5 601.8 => 601.571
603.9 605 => 603.931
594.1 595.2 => 595.096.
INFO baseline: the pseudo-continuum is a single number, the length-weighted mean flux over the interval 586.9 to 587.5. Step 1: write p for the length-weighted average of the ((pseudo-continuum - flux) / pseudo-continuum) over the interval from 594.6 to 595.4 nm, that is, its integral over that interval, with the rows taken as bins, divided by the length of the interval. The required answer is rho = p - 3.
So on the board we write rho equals -3.08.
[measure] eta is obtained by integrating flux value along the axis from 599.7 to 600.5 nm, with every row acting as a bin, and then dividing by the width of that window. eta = 109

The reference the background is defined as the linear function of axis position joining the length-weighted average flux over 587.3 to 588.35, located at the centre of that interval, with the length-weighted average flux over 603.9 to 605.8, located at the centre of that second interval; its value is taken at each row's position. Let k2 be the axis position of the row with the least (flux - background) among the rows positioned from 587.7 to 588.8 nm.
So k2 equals 588.691 nm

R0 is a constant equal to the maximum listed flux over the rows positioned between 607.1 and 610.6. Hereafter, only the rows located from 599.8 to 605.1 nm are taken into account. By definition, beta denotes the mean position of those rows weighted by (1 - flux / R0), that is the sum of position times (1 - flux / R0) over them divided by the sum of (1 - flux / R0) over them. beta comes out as 601.84 nm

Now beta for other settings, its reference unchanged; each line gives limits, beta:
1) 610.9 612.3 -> 611.75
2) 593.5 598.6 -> 597.06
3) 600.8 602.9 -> 601.68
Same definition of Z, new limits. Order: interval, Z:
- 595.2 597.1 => -5.08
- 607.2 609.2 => -5.06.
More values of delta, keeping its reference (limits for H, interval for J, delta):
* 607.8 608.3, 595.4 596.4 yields -0.95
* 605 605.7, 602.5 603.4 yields -0.98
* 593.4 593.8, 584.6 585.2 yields -0.98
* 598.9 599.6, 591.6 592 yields -1.03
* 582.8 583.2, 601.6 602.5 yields -1.09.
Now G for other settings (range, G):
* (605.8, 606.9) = 606.718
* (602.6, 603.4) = 602.819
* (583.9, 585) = 583.966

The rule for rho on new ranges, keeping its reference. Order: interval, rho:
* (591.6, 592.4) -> -2.99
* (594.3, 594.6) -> -3.05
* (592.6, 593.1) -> -3.05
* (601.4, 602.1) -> -3.01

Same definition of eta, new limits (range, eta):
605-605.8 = 107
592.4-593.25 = 108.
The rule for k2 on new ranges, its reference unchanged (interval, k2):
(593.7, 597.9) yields 596.605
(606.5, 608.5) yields 608.257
